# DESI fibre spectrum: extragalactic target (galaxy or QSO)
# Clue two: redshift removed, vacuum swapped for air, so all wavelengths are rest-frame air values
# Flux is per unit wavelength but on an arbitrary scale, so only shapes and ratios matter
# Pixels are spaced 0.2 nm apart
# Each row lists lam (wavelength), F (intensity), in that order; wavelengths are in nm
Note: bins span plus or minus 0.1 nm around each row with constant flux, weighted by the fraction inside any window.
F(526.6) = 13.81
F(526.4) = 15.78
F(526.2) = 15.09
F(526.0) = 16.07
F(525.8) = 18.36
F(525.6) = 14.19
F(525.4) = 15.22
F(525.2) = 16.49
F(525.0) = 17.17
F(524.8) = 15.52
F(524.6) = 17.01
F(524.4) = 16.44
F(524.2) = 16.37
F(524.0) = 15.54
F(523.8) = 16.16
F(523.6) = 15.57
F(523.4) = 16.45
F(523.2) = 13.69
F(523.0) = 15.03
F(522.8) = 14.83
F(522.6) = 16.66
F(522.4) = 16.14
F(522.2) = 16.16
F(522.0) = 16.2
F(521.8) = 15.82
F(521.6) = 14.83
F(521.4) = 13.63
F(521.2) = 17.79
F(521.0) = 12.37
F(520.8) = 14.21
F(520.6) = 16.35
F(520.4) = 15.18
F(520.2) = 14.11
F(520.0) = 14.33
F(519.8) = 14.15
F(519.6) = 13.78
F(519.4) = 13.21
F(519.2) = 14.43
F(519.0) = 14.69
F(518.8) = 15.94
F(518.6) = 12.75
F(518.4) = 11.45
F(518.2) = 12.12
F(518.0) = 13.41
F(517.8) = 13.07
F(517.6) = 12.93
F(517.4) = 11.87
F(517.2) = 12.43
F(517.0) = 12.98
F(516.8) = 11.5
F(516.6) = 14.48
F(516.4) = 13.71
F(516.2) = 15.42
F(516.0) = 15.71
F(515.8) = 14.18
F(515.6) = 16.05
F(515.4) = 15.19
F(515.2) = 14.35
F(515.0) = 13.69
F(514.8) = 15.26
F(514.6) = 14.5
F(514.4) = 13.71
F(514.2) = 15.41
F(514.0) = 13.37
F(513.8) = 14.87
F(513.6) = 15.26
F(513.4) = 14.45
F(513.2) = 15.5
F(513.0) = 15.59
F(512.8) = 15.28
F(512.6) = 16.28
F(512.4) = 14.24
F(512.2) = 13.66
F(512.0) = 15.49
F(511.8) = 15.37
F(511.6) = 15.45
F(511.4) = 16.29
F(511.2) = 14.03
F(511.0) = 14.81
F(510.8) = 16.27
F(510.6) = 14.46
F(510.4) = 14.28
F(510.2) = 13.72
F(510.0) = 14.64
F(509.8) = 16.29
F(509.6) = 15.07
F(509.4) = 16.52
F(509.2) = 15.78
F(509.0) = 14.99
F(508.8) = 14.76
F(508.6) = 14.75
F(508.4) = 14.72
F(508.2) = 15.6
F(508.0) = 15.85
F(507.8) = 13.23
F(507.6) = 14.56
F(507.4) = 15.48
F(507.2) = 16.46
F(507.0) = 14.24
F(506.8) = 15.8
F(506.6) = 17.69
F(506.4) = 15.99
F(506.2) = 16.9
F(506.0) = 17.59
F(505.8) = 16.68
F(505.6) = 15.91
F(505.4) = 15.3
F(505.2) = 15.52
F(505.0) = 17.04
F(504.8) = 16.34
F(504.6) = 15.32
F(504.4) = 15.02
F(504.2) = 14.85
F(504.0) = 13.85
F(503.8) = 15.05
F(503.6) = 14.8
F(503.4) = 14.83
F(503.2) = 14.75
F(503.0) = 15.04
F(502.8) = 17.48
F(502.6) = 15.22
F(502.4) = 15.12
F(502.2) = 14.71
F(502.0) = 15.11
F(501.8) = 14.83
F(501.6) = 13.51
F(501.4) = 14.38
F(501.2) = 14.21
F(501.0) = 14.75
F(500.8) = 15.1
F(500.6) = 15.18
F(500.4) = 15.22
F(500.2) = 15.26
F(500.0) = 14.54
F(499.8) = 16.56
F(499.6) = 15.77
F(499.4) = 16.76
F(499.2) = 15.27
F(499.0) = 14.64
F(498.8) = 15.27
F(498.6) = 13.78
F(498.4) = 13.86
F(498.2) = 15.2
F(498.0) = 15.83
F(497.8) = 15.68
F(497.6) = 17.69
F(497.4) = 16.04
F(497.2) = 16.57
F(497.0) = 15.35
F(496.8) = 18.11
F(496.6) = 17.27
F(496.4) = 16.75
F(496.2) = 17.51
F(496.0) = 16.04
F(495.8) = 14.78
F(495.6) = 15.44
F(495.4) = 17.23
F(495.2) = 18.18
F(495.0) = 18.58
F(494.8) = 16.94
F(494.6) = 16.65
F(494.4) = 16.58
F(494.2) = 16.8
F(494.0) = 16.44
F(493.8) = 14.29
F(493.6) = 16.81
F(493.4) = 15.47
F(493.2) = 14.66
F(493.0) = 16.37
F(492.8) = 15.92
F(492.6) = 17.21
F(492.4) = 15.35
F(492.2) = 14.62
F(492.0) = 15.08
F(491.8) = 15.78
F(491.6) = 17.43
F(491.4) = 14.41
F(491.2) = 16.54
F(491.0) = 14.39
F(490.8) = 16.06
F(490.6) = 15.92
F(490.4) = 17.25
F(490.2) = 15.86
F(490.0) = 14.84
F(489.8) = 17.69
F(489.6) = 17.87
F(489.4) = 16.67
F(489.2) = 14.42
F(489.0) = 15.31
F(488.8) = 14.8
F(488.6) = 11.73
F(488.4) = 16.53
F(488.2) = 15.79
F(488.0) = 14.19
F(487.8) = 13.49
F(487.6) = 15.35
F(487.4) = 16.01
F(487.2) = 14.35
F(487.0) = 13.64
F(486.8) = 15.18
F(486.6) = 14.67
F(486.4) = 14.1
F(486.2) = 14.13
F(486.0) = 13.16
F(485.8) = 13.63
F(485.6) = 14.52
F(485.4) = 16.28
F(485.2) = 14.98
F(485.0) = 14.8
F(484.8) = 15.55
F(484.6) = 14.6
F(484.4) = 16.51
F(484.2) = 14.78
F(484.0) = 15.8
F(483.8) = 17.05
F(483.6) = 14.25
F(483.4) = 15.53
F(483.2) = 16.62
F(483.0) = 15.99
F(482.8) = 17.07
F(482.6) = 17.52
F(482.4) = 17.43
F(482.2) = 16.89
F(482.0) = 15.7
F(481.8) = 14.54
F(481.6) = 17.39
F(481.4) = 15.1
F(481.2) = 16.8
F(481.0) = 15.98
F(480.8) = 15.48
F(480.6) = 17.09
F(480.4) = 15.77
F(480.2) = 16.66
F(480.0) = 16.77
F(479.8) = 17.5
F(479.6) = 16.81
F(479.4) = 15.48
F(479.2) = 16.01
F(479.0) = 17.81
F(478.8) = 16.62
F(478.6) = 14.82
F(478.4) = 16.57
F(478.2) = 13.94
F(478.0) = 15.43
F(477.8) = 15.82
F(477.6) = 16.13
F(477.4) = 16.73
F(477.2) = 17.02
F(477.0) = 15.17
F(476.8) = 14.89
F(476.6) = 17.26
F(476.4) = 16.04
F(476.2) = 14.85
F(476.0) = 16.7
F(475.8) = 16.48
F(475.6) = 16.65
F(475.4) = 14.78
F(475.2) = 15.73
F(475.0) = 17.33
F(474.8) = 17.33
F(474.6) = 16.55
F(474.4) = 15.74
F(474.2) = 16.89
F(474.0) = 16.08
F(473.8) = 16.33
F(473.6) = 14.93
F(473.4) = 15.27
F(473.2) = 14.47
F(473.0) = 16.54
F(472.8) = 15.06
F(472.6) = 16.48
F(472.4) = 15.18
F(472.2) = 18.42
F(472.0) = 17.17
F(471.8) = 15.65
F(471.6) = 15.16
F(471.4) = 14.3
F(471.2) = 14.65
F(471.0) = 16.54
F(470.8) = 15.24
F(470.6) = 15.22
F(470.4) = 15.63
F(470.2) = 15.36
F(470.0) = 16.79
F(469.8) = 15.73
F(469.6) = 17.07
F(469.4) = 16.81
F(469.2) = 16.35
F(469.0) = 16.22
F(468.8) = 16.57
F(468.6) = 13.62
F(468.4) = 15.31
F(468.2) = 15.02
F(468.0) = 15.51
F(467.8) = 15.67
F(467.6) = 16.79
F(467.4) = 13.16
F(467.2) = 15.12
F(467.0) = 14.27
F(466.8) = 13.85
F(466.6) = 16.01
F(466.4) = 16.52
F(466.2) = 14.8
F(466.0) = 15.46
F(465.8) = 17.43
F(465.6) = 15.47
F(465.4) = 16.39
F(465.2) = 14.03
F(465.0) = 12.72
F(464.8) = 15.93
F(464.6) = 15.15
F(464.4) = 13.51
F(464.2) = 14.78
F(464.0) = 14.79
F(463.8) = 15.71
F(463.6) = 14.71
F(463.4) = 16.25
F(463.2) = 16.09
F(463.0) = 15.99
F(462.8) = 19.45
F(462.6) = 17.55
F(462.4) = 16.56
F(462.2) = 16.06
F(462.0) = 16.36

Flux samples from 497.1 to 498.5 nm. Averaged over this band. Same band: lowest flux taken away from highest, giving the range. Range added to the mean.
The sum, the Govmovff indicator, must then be 19.7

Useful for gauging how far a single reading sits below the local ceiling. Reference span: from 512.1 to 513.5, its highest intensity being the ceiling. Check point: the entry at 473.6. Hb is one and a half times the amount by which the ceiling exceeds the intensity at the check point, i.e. 2.0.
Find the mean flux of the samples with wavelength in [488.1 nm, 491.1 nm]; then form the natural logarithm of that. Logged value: 2.752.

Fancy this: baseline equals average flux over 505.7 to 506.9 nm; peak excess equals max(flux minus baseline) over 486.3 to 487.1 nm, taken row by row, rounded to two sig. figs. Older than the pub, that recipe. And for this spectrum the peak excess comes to -1.6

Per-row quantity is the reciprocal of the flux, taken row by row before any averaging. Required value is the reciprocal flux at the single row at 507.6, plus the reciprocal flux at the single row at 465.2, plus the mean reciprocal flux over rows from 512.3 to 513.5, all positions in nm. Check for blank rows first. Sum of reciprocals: 0.206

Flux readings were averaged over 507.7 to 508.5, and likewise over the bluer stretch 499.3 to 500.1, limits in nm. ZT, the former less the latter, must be -1.1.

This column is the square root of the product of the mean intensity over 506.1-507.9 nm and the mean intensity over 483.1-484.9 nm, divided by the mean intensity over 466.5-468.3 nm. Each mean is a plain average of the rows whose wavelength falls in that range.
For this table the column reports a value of 1.04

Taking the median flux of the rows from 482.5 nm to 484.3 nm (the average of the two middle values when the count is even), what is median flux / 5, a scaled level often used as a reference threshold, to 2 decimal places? 3.20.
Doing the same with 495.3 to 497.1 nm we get 3.35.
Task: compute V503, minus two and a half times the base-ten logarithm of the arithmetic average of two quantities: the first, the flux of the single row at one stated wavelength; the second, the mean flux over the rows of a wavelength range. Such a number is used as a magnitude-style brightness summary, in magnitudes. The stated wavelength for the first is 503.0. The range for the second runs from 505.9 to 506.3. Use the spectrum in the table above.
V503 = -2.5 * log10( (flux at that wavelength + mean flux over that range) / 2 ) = -3.02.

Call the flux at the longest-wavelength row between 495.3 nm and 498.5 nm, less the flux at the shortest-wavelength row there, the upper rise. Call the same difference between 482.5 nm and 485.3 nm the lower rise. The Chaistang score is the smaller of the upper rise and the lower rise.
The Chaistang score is -3.4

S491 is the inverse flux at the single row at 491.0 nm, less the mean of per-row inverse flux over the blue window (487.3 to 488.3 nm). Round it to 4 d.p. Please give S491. 0.0024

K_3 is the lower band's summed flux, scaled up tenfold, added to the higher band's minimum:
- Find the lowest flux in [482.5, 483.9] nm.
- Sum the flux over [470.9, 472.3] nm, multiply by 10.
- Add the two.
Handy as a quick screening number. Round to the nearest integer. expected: 1133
